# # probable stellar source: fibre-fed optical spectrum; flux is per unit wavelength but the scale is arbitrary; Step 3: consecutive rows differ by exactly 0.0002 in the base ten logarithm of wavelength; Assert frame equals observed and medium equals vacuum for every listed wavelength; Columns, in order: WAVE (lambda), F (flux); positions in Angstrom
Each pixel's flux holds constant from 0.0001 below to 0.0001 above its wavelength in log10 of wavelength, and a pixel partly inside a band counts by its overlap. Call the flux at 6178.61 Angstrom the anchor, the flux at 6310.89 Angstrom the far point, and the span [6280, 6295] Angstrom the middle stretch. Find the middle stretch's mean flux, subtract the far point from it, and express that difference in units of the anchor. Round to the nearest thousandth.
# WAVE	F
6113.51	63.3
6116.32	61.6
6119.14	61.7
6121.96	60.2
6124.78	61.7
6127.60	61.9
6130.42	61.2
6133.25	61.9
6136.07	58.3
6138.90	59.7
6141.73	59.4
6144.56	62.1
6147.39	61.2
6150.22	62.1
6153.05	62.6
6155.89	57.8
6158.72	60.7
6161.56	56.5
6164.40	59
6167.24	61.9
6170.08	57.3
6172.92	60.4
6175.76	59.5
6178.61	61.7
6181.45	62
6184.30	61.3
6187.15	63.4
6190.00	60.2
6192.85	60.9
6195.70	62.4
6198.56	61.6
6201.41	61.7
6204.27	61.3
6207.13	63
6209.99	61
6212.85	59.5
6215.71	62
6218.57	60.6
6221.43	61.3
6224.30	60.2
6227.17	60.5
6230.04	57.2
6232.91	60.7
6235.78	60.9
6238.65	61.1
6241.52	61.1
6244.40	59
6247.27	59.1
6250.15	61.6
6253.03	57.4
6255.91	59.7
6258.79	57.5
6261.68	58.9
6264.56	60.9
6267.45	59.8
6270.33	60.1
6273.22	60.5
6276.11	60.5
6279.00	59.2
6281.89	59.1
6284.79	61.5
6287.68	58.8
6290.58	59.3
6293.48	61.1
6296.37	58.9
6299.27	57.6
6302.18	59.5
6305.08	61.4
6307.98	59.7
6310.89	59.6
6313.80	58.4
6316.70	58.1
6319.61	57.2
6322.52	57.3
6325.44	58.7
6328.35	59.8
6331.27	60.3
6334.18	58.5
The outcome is 0.006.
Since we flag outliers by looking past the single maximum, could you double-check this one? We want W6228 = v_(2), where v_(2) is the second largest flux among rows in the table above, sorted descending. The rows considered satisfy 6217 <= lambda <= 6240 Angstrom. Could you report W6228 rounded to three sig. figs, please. 61.1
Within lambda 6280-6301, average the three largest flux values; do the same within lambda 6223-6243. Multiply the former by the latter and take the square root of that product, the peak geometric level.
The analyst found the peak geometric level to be 60.8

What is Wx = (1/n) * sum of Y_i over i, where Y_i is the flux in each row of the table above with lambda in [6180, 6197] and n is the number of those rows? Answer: 61.7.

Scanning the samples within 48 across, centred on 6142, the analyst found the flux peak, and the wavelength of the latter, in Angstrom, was 6153.05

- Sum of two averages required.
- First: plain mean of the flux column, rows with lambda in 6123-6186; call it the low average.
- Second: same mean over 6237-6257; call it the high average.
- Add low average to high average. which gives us 120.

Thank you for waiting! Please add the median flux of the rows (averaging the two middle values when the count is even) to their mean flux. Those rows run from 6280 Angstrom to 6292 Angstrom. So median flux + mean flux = 119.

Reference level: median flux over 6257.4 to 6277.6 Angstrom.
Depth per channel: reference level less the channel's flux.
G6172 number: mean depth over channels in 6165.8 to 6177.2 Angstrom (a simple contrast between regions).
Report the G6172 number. 0.3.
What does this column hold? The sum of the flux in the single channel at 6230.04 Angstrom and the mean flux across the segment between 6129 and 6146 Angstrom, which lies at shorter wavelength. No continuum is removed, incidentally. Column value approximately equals 117.6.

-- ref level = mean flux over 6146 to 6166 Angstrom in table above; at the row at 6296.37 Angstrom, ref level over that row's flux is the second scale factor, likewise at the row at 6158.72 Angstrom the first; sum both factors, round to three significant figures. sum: 2.01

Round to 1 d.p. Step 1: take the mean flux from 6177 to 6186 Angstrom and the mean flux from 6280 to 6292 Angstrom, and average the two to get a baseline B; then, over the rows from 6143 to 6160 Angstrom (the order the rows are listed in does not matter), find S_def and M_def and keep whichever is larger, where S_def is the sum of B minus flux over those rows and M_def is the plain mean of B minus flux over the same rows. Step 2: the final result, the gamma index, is -0.4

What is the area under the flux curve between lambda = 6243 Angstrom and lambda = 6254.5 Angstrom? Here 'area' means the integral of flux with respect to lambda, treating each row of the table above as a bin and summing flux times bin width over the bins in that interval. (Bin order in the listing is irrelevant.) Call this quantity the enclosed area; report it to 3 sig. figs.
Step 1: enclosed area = 682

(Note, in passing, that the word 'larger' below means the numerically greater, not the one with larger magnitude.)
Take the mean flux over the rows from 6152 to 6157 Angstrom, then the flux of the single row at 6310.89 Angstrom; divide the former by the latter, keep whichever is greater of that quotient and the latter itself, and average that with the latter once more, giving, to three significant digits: 59.6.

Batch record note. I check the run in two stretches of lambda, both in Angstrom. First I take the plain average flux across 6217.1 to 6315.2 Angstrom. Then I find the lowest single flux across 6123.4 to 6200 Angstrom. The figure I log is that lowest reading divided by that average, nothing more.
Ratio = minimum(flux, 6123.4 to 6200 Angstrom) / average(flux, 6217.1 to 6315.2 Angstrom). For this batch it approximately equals 0.95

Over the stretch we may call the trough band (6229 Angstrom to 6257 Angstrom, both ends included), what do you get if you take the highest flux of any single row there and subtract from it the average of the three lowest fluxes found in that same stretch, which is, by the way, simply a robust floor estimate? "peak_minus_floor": 3.7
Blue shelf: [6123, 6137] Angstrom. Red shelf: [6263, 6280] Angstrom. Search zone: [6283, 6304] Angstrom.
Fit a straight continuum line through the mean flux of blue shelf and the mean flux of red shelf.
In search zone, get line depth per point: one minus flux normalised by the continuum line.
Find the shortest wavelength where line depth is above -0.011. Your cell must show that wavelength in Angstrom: 6287.68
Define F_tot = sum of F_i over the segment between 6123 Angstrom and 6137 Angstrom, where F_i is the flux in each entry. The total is 305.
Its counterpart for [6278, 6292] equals 298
